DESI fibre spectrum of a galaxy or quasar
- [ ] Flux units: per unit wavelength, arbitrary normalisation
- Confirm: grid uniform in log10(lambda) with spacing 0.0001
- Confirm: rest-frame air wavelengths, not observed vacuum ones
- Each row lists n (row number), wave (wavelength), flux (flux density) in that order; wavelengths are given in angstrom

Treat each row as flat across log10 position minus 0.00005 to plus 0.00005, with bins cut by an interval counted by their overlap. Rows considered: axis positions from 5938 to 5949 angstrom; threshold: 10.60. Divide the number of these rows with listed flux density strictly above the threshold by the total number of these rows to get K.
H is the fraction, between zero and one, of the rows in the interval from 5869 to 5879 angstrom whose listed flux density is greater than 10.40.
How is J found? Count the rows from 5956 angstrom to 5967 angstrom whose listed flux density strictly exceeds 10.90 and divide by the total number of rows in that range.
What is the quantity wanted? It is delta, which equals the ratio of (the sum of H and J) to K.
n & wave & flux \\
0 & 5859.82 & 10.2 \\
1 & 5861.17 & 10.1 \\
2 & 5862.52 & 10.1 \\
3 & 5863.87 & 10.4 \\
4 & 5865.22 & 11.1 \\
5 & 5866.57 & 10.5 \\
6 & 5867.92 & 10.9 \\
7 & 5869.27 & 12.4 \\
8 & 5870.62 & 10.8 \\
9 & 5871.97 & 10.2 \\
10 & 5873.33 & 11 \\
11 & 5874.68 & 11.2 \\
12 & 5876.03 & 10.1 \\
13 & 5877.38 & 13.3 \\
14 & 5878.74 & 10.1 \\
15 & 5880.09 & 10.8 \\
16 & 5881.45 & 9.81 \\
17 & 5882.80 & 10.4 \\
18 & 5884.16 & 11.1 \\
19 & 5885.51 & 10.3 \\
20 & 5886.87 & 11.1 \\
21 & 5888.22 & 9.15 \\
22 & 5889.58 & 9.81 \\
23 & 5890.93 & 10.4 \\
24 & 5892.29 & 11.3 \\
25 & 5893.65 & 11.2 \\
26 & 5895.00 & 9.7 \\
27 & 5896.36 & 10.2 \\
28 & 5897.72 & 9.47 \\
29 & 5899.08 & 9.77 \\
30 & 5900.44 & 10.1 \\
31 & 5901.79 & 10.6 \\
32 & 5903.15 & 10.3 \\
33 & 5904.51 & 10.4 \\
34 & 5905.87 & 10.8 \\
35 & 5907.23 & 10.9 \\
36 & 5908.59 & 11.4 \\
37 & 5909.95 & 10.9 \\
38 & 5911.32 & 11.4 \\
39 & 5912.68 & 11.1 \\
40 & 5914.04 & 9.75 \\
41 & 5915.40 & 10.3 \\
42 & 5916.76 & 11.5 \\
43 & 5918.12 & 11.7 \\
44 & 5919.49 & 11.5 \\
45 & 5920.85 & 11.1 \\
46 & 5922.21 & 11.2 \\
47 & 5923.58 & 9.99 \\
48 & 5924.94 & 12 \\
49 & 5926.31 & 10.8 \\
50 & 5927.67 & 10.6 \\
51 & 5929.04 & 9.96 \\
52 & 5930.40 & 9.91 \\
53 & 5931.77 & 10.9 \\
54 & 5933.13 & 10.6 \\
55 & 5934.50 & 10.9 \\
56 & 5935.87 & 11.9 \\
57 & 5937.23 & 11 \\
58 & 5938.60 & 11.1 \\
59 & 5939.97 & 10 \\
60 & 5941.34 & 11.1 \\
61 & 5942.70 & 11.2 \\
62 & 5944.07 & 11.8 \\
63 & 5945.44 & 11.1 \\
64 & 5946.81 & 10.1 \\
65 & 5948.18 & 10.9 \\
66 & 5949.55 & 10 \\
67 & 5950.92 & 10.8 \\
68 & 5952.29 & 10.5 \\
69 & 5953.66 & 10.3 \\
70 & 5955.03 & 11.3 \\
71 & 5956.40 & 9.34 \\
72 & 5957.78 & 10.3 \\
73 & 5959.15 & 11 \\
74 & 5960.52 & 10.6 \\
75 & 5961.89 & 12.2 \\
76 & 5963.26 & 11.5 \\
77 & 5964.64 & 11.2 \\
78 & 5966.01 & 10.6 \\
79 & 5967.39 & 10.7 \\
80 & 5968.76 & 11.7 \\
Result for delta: 1.5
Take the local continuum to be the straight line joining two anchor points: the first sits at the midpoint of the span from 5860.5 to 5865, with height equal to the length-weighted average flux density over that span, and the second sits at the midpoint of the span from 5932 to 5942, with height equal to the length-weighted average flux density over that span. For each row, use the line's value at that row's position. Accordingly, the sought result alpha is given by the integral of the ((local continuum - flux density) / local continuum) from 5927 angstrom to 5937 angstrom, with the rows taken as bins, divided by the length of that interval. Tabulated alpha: 0.018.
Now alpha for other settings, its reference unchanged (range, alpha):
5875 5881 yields -0.059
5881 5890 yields 0.022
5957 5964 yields 0.004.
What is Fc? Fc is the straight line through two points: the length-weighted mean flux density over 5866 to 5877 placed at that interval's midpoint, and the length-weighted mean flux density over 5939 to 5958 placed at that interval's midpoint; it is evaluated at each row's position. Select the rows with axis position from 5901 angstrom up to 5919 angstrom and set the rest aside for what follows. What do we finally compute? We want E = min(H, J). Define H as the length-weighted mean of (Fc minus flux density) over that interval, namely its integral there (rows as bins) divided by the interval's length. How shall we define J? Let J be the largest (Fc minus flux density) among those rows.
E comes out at -0.1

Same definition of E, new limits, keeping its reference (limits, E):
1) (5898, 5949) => -0.1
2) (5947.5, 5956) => 0.0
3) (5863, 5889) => 0.2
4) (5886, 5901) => 0.7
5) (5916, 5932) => -0.2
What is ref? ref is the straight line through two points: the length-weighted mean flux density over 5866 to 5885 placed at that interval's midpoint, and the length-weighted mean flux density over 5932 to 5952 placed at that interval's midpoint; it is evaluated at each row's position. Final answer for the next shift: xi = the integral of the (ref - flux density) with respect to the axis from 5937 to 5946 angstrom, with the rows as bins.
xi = -1.4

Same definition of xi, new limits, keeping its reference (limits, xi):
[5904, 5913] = -0.9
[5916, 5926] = -3.7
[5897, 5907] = 6.6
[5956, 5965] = -0.3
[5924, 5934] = 2.2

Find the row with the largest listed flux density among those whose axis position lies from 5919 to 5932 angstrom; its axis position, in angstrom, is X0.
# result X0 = 5924.94 angstrom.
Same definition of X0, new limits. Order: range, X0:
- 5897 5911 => 5908.59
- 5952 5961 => 5955.03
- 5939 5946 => 5944.07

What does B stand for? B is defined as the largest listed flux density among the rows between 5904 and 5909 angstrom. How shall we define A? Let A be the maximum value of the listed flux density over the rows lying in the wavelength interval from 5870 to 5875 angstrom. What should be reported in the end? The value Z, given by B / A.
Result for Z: 1.02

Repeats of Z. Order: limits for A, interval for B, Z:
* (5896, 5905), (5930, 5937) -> 1.12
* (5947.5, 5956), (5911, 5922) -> 1.04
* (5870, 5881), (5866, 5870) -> 0.93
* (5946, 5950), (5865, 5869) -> 1.02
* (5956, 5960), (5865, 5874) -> 1.13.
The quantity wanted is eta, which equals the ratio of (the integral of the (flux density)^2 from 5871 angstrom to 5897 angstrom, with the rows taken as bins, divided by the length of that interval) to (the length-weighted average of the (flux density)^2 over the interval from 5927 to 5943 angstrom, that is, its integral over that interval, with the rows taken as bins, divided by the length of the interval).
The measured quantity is 0.973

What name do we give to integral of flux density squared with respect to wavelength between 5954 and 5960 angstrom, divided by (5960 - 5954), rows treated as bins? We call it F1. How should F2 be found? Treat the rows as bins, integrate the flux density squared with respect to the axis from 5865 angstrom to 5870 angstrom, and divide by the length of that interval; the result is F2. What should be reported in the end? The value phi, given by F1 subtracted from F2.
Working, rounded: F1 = 110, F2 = 127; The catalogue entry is 17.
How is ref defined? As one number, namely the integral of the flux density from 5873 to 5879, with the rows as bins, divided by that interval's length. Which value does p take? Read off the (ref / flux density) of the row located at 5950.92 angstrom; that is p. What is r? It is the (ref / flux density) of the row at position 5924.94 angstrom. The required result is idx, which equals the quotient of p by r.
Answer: 1.11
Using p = 1.04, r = 0.94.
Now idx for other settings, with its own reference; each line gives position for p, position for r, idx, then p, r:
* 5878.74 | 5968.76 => 1.16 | 1.11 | 0.96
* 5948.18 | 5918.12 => 1.07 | 1.03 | 0.96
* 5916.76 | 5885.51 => 0.90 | 0.98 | 1.09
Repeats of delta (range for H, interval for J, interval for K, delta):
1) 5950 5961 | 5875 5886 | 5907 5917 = 1.2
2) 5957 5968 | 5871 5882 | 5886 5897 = 3.3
